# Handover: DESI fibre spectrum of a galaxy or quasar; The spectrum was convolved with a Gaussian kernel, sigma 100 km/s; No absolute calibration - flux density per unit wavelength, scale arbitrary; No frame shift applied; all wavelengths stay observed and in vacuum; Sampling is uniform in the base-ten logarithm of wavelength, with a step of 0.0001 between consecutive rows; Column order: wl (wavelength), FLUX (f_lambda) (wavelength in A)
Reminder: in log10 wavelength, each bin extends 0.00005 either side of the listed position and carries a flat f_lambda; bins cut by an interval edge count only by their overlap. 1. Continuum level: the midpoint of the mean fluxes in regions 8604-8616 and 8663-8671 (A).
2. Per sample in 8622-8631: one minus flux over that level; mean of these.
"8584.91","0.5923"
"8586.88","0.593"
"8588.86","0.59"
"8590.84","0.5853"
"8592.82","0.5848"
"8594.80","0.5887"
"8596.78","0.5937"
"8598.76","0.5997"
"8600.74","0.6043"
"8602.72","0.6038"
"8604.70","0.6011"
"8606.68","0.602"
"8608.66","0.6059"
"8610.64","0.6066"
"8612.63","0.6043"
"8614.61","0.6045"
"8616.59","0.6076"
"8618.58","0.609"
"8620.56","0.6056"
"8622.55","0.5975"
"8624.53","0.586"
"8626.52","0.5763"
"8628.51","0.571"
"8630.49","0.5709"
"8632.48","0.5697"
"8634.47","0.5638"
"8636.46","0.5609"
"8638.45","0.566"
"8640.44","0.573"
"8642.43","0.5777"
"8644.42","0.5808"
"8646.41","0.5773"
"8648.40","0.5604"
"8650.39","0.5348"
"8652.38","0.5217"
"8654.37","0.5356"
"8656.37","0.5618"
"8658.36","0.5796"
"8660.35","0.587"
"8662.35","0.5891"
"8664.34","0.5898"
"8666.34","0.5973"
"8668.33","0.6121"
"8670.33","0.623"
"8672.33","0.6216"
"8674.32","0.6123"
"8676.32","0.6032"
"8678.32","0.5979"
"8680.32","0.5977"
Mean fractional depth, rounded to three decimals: 0.040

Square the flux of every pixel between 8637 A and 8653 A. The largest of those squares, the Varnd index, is 0.34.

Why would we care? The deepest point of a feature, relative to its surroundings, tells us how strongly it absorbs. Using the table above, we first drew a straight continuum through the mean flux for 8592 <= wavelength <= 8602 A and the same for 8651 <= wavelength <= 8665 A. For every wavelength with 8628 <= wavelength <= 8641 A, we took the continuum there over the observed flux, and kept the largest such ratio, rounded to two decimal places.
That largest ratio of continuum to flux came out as 1.03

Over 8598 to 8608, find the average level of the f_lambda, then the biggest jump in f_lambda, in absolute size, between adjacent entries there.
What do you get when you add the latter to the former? 0.607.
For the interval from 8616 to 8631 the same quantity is 0.602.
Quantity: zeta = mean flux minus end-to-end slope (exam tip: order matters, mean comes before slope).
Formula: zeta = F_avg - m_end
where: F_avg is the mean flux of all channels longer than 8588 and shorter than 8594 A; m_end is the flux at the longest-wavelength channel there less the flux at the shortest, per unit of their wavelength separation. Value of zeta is 0.588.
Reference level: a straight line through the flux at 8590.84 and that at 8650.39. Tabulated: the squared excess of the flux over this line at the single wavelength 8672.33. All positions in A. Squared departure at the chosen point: 0.011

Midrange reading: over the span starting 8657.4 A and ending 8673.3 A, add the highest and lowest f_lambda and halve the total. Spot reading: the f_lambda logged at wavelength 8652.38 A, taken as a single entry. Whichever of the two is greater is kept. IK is 0.601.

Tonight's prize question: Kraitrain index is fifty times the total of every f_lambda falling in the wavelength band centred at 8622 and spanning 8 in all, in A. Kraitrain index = 120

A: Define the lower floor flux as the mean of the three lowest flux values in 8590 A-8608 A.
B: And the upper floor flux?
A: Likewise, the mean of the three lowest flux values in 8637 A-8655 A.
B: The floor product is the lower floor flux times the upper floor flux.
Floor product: 0.311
